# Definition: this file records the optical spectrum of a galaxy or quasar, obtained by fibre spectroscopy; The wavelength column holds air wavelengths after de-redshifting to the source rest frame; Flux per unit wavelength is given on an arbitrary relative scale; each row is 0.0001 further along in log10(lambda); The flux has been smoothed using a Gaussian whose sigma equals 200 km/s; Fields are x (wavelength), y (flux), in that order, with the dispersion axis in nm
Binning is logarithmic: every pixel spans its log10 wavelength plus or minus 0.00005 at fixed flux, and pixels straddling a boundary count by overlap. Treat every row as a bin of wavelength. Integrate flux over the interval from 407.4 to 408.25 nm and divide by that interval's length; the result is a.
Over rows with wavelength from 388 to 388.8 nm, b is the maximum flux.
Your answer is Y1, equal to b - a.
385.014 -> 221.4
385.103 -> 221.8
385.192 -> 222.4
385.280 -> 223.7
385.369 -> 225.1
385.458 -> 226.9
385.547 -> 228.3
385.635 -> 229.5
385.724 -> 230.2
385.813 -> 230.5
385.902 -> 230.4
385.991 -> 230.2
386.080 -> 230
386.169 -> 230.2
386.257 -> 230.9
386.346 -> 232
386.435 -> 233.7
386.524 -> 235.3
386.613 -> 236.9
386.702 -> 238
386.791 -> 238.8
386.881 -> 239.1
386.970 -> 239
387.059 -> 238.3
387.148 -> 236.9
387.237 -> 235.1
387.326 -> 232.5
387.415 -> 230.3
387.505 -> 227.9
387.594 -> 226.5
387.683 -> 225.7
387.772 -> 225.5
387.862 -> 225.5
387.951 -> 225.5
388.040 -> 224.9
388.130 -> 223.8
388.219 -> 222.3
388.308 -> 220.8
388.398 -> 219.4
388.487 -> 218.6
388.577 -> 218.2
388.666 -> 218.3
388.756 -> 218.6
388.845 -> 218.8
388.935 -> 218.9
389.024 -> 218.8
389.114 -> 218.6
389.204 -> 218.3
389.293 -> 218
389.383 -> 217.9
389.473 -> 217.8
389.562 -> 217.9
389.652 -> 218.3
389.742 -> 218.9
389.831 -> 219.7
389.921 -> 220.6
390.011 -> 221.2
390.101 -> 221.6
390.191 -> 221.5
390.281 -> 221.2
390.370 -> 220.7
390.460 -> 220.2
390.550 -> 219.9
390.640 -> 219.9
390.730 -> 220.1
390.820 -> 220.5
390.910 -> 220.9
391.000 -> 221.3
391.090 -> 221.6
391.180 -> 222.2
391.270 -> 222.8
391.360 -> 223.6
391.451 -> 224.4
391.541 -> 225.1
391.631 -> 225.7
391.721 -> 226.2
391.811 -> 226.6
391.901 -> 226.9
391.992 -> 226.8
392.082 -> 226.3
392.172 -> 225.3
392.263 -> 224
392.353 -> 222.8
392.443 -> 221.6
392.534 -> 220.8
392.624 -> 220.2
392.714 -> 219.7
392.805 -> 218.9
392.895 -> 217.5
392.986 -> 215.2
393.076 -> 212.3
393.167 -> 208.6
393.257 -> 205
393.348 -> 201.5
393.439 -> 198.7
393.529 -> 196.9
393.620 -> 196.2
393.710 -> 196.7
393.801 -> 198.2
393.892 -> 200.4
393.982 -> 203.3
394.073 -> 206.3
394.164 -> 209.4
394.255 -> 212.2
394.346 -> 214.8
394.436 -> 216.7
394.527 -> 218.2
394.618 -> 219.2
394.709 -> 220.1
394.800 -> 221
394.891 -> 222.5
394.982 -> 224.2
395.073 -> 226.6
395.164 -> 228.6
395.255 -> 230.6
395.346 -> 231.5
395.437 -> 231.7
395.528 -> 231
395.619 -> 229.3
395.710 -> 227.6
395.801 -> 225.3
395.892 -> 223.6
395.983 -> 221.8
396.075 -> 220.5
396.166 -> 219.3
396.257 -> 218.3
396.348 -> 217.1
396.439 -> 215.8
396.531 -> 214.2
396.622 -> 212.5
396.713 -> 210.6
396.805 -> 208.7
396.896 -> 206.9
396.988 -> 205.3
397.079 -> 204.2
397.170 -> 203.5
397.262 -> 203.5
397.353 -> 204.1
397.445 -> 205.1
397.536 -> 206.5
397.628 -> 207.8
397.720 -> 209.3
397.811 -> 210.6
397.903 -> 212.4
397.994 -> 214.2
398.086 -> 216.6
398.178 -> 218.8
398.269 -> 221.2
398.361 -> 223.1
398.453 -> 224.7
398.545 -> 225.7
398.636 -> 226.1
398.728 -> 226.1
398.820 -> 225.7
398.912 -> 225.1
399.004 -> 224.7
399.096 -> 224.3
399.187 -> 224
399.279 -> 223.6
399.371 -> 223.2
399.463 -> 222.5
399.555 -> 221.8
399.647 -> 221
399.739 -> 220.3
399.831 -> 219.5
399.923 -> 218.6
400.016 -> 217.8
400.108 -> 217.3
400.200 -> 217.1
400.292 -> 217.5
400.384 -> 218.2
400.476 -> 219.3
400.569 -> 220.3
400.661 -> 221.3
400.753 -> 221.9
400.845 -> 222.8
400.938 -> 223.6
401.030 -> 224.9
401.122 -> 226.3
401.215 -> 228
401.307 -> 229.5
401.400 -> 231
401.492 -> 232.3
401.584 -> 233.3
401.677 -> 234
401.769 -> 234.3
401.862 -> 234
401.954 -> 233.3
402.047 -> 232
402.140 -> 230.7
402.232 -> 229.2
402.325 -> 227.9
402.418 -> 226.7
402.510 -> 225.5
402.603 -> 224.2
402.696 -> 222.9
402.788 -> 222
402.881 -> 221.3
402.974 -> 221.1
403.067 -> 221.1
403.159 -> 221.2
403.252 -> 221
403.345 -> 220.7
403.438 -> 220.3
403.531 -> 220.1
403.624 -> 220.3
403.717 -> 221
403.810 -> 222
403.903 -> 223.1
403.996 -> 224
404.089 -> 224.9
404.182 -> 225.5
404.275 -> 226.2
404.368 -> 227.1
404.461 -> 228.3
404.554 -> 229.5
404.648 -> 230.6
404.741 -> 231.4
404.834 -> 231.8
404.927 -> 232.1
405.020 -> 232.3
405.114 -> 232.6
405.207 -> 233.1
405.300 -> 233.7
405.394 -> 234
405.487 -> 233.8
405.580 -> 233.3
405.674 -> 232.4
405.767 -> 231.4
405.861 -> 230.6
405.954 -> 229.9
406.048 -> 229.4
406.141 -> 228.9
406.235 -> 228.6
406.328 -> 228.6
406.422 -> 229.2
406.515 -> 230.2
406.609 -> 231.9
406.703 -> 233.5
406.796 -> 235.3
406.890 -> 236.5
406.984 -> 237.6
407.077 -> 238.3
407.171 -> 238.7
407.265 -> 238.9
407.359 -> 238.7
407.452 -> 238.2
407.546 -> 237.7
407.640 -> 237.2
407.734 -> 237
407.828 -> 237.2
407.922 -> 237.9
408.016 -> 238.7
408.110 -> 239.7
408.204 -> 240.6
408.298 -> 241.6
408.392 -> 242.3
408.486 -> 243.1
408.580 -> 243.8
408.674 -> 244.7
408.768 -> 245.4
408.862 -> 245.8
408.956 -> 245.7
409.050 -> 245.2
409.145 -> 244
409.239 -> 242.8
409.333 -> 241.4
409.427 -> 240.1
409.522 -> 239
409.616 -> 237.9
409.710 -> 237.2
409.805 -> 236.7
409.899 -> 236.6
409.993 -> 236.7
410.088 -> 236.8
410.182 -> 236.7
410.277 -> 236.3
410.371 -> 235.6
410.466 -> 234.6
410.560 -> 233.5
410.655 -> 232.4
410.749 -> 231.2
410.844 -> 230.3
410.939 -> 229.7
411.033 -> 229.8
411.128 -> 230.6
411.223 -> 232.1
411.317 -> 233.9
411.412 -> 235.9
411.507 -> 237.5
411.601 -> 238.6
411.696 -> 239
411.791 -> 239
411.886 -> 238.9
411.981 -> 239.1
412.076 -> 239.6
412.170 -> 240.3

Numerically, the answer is -13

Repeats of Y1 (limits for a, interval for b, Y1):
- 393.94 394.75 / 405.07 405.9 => 21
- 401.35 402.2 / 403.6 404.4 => -6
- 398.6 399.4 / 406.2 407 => 13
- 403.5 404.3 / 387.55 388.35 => 4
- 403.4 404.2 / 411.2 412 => 17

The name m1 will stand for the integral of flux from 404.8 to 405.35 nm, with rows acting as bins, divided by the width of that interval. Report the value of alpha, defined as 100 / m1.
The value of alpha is 0.43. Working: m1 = 232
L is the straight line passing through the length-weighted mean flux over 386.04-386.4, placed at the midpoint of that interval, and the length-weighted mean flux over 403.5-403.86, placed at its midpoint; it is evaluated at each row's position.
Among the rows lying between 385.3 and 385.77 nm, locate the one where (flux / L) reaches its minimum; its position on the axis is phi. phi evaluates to 385.369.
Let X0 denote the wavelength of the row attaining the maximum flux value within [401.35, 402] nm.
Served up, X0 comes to 401.769 nm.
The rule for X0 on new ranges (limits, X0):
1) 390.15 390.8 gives 390.191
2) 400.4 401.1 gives 401.030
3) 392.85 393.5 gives 392.895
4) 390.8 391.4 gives 391.360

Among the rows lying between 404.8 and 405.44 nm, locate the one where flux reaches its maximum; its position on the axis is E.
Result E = 405.394 nm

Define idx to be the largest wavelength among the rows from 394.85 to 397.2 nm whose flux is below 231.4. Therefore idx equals 397.170 nm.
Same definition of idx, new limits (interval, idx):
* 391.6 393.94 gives 393.892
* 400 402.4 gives 402.325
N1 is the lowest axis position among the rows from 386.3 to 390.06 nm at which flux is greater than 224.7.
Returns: 386.346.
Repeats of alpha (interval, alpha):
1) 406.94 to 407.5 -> 0.42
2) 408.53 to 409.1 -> 0.41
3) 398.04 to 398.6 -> 0.45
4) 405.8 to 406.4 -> 0.44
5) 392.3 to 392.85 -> 0.45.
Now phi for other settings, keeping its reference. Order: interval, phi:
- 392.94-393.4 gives 393.348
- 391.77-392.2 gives 392.172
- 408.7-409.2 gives 409.145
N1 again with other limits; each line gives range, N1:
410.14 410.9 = 410.182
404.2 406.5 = 404.275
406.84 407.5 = 406.890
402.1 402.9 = 402.140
